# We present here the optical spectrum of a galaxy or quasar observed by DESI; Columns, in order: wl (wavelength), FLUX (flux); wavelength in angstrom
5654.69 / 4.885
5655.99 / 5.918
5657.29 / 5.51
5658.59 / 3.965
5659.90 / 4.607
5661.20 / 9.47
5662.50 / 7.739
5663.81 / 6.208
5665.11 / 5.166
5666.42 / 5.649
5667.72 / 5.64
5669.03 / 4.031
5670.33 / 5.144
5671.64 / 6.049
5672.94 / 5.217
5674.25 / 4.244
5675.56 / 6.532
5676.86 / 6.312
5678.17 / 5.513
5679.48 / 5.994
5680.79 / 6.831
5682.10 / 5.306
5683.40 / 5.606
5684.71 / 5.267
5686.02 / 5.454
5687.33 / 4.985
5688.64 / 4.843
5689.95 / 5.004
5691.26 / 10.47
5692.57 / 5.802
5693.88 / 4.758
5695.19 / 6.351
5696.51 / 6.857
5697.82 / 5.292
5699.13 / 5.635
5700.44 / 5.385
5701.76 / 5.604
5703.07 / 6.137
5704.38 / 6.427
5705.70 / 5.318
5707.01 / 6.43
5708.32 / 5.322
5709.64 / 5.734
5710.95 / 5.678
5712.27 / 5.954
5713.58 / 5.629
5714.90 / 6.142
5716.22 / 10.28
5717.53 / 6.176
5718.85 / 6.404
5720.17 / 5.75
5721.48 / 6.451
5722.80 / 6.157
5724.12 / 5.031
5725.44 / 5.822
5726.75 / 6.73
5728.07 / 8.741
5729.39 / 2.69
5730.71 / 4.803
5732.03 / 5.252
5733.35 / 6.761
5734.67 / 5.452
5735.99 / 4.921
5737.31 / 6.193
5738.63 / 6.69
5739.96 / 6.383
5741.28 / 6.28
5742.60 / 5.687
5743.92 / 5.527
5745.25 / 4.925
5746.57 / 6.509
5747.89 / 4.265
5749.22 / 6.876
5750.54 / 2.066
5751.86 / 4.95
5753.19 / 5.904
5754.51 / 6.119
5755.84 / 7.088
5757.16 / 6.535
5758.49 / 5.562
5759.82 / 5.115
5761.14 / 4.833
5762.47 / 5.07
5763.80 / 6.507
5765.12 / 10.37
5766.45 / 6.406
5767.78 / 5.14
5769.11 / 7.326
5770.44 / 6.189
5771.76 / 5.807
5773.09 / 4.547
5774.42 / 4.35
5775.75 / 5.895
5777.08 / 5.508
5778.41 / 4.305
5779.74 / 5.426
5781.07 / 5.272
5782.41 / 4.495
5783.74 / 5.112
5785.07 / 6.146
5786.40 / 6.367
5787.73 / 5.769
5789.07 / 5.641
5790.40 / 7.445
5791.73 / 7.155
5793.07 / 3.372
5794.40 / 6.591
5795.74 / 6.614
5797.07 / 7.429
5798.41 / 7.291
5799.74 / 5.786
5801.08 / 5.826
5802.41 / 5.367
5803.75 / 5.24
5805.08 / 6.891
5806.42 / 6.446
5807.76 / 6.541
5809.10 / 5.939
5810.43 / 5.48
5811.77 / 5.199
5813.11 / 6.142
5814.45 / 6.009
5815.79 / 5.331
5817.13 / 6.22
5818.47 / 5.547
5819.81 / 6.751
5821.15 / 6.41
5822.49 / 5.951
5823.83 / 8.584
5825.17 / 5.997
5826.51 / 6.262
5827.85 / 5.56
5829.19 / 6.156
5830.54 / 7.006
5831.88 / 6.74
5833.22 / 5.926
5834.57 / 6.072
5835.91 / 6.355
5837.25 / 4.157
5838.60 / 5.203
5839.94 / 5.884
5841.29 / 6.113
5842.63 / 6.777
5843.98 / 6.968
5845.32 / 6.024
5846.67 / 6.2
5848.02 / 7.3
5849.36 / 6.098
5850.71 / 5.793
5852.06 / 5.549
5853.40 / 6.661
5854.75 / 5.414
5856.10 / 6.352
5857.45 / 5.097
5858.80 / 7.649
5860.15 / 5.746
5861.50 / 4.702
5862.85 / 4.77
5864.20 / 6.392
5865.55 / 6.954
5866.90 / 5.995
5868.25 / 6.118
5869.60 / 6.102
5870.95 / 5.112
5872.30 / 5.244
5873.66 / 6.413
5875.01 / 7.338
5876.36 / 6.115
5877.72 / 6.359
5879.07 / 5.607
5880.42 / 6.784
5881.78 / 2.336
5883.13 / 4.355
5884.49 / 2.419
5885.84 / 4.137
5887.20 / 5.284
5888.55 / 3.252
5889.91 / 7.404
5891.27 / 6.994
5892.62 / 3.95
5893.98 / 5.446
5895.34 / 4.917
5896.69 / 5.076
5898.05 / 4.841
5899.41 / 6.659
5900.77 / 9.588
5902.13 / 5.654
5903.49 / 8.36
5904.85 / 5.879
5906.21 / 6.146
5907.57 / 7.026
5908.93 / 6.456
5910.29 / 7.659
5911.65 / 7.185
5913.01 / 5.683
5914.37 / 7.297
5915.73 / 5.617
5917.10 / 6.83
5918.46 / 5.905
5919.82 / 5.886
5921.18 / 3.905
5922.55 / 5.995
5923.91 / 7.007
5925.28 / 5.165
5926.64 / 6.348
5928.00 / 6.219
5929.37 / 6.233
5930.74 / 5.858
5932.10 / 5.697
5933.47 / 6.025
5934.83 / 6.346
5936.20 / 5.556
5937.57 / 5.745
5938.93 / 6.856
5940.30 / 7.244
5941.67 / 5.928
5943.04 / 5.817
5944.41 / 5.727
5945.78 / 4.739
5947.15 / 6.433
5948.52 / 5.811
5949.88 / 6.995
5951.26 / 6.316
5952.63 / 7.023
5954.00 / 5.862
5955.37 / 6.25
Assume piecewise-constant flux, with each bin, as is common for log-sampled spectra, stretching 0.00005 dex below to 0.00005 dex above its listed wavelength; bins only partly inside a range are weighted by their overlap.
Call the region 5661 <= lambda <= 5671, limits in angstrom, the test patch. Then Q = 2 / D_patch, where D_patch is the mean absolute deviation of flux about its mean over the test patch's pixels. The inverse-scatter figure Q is 2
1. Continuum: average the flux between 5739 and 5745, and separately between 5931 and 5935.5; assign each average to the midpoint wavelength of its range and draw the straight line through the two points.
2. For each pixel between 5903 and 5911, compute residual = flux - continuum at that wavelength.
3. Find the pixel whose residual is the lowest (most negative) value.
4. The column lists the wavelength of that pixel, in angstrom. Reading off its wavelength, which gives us 5904.85 angstrom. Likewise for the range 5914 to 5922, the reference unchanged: 5921.18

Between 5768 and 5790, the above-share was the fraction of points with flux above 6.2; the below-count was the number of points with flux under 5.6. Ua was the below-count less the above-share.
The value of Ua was 7.9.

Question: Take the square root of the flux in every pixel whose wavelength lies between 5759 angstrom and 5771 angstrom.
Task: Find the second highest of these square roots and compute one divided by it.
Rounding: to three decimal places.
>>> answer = 0.369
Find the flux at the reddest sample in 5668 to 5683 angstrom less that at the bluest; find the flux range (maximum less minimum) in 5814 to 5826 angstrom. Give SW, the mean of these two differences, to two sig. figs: 2.3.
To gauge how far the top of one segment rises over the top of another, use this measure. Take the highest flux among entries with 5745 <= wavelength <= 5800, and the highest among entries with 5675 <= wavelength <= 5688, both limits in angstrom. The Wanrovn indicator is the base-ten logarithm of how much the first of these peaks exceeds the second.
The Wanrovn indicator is 0.55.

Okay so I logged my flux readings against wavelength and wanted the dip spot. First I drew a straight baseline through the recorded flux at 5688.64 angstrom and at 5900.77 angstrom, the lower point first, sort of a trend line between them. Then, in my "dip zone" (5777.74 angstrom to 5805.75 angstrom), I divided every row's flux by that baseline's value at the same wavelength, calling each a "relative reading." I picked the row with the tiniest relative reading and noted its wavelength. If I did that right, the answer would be 5793.07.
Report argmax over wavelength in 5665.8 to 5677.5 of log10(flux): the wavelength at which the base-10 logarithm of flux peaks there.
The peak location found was 5675.56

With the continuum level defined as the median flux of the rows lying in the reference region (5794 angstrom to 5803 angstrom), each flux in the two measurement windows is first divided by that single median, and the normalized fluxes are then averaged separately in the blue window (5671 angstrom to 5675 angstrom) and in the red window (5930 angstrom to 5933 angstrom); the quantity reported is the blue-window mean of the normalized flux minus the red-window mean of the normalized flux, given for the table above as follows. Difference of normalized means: -0.09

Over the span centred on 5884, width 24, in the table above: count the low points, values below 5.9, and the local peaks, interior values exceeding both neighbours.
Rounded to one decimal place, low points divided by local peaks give 1.6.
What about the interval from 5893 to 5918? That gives 1.3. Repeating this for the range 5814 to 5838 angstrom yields 0.7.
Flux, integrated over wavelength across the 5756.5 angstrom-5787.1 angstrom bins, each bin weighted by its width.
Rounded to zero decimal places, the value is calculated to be 176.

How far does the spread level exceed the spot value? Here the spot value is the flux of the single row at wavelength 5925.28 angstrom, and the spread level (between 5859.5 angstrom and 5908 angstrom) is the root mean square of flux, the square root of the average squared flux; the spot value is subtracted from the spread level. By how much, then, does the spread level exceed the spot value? 0.7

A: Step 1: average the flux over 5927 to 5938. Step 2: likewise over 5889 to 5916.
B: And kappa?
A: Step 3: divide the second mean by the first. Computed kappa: 1.07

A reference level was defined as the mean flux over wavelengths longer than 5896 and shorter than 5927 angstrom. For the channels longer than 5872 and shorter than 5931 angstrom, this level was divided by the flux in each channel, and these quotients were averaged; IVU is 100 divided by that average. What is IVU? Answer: 85.5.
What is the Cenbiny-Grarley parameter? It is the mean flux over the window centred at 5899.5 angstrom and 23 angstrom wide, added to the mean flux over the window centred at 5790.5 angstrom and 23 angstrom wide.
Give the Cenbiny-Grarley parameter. 12.18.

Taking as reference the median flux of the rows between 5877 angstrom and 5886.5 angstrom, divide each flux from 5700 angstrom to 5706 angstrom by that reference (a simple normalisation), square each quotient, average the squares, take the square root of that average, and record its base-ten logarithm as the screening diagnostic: 0.12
